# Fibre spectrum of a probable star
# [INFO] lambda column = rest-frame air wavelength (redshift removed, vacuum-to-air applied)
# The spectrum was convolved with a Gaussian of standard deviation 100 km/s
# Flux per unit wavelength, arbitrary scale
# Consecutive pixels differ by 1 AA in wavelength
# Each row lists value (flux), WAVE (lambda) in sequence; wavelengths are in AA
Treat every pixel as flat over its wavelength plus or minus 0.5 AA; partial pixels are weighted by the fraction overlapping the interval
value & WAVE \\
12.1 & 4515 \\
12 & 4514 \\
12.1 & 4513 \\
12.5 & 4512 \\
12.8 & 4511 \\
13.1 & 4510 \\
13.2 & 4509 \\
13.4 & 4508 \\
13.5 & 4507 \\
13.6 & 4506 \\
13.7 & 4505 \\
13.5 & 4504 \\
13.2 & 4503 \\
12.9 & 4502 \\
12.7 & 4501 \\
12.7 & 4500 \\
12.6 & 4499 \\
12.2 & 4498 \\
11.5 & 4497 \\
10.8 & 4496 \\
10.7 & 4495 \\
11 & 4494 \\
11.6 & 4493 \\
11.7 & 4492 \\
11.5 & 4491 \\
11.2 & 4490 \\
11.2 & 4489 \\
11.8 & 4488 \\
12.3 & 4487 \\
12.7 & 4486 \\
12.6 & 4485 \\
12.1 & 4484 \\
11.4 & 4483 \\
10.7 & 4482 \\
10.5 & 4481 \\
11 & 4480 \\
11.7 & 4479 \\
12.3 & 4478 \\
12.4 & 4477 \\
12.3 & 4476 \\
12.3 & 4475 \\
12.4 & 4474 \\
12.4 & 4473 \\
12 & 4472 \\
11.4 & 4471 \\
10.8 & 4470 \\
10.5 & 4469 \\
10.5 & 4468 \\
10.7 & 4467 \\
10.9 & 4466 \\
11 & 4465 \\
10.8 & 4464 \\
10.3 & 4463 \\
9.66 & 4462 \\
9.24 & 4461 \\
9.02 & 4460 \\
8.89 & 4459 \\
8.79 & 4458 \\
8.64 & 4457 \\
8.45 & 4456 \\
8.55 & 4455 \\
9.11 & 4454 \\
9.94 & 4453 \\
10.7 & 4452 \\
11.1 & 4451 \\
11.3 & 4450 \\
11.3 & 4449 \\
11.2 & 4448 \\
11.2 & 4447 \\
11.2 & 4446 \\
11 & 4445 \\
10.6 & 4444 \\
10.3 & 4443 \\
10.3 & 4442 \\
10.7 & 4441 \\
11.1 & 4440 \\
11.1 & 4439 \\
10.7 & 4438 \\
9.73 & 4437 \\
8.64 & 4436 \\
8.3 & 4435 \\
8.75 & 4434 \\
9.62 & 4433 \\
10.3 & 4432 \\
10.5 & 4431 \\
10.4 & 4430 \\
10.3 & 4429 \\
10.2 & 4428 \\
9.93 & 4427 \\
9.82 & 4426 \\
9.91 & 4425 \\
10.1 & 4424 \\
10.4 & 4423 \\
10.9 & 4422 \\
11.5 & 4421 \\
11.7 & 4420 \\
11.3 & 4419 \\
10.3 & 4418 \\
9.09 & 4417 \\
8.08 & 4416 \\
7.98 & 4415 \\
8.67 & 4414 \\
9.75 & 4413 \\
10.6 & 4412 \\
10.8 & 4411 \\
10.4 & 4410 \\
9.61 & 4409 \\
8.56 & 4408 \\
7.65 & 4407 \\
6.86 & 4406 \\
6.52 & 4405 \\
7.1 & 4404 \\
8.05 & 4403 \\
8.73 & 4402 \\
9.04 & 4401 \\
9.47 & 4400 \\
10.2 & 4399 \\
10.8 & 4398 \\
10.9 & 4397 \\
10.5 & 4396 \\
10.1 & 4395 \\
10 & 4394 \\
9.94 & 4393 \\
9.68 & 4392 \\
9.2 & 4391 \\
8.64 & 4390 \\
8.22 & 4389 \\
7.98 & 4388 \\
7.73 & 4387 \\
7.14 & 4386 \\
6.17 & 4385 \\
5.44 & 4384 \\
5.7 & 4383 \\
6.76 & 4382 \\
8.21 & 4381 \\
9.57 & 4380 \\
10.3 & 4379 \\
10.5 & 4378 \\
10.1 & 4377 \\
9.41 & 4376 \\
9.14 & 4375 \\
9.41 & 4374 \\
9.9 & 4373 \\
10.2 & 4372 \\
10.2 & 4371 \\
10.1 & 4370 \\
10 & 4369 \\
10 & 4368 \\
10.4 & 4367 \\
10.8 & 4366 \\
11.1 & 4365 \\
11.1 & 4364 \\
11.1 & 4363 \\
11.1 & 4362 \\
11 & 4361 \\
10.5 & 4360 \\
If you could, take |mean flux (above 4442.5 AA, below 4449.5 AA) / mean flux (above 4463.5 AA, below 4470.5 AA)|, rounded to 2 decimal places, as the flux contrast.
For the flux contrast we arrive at 1.02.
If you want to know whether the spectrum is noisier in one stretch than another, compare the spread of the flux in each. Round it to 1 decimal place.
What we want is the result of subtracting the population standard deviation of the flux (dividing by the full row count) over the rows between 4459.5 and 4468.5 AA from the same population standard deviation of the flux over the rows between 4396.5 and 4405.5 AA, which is 0.8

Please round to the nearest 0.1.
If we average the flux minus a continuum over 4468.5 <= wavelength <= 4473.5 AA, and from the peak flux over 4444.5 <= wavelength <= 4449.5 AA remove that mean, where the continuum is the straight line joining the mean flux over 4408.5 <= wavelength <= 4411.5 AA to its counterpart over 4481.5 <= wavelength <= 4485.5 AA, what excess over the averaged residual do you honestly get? 11.3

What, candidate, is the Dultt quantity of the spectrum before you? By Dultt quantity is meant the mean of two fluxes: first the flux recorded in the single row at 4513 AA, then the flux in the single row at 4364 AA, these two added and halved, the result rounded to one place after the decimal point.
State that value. 11.6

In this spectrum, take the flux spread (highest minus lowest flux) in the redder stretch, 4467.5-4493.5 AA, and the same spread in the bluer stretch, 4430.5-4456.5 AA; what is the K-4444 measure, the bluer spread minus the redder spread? 0.80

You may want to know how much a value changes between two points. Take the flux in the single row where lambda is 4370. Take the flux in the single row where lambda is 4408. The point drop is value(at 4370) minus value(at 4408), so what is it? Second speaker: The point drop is 2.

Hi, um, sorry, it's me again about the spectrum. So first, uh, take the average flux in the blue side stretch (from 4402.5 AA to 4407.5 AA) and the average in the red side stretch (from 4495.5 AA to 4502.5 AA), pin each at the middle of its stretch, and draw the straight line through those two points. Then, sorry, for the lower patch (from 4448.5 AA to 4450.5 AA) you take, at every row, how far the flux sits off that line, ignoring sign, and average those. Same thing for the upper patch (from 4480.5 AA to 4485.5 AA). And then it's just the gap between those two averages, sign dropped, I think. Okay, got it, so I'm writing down 1.1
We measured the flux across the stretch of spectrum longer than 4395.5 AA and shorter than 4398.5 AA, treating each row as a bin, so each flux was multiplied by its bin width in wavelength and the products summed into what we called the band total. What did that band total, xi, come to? 32.2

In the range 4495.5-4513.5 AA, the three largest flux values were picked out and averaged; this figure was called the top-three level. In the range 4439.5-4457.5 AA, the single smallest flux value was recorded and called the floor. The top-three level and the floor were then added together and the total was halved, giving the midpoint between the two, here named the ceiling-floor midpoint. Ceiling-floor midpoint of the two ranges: 11.0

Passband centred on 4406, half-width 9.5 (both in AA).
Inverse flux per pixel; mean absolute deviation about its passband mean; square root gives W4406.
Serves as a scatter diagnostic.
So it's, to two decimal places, 0.12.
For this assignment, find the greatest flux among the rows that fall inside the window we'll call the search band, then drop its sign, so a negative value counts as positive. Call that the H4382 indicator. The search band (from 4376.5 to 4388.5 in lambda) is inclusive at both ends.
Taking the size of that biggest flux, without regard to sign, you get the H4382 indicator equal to 10.5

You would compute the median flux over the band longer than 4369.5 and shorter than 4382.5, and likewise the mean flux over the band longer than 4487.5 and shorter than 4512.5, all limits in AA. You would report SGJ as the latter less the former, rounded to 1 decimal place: 2.4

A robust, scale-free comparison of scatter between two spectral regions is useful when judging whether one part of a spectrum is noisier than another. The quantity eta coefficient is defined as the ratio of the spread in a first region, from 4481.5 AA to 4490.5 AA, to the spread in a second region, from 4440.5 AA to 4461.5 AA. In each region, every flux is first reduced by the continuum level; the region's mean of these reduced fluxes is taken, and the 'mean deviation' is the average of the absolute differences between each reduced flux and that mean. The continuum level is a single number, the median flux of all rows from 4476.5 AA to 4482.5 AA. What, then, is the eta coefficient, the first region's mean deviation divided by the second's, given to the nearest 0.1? 0.6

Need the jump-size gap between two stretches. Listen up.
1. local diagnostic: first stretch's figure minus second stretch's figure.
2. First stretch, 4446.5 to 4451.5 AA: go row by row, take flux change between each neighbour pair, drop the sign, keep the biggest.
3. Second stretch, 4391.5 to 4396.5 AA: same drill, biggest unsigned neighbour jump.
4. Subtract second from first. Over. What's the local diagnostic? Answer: -0.2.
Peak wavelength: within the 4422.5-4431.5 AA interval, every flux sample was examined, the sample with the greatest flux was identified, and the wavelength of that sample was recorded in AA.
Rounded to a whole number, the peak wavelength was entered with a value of 4431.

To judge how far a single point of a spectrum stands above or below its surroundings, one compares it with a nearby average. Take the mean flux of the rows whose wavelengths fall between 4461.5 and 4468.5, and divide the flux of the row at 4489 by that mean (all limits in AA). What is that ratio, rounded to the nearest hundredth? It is 1.06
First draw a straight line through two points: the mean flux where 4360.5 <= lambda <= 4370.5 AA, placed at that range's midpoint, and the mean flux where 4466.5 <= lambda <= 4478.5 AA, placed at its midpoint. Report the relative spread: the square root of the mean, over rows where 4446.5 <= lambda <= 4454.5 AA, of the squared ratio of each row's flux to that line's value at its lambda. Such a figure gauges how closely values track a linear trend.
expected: 0.94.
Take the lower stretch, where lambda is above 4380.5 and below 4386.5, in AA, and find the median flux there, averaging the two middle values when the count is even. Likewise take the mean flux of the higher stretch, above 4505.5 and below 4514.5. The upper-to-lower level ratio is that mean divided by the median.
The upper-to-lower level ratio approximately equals 2.00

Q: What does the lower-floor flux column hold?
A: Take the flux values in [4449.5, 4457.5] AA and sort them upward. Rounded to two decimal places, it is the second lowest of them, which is 8.55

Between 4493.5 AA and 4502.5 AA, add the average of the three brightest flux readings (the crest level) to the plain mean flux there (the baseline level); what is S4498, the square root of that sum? 5.0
